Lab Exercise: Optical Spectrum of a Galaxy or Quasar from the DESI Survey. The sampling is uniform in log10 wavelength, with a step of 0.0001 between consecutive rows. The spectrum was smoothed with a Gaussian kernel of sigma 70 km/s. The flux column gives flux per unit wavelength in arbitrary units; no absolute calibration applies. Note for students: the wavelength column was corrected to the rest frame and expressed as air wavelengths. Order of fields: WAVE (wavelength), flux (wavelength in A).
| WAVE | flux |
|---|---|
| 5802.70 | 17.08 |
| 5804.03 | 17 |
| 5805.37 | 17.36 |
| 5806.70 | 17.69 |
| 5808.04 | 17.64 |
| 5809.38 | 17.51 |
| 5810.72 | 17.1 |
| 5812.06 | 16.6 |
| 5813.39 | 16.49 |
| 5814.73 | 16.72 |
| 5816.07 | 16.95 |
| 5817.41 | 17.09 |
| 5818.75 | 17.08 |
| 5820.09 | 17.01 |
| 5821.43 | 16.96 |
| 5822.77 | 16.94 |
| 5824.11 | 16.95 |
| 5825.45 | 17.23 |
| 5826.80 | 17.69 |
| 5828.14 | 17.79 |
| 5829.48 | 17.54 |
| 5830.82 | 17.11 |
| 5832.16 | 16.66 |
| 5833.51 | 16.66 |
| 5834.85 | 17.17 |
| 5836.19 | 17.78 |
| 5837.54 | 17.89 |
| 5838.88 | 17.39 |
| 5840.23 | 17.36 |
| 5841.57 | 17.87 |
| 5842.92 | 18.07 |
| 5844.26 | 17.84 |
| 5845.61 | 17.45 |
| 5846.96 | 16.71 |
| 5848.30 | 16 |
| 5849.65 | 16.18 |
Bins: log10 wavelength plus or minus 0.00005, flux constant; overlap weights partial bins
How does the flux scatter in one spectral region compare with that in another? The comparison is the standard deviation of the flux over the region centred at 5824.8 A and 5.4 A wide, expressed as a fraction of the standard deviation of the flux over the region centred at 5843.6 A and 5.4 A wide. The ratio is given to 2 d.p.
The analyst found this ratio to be 1.36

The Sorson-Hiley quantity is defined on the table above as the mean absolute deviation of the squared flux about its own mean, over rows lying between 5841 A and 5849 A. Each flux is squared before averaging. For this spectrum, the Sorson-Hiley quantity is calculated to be 22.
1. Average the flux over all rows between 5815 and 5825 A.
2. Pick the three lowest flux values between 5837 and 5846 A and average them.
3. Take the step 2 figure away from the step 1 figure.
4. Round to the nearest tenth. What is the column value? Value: -0.4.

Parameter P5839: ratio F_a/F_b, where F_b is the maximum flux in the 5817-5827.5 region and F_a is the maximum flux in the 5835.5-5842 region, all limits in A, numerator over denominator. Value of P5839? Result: 1.01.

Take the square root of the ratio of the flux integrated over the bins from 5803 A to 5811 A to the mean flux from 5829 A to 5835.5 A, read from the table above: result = 2.9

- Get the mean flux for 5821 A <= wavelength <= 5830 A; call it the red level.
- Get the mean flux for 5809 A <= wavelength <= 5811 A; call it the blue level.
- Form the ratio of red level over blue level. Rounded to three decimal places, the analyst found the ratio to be 1.000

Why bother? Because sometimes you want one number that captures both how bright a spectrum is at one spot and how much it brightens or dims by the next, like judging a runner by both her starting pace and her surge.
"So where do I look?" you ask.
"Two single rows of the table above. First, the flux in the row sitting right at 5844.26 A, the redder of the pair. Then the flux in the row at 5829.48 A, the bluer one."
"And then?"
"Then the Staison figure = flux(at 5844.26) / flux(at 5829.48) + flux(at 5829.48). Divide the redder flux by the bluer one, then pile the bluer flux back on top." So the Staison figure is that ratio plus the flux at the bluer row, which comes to 18.6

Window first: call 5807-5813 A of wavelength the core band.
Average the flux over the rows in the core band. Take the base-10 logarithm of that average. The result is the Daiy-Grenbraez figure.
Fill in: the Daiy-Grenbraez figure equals 1.24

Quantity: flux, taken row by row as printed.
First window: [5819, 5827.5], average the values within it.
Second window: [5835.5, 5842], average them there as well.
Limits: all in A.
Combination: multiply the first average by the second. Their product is 302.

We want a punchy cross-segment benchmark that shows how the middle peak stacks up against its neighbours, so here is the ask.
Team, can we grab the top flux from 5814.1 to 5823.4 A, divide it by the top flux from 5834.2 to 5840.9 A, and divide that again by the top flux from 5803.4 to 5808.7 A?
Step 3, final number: 0.0540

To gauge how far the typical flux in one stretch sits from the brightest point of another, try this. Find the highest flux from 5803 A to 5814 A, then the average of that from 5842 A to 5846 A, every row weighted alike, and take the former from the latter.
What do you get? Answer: 0.1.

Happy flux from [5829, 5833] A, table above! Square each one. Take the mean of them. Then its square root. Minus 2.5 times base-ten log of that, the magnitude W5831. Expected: -3.08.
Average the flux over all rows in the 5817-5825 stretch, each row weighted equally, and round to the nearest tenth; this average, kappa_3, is 17.0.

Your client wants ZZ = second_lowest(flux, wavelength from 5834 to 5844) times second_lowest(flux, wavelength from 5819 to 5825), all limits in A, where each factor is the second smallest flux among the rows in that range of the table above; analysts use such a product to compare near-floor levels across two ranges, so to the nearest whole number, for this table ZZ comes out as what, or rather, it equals 294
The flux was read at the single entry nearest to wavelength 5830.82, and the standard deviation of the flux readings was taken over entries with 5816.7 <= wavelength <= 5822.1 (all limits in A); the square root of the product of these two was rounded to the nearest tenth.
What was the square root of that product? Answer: 1.0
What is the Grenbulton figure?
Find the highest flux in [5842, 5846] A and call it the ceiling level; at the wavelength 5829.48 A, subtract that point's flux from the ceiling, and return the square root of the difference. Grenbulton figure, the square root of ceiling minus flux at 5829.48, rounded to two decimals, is 0.73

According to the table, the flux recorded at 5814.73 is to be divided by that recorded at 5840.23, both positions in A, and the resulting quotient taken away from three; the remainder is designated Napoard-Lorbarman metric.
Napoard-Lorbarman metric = 2.04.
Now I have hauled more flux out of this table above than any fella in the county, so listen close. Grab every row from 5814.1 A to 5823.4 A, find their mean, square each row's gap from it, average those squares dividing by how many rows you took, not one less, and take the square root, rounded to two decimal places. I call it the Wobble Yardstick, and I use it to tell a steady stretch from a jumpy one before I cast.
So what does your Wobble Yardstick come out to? 0.11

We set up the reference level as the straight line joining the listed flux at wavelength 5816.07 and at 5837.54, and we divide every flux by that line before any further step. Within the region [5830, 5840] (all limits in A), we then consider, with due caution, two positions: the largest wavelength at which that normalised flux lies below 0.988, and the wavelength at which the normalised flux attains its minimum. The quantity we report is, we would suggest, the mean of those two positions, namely 5836.2 A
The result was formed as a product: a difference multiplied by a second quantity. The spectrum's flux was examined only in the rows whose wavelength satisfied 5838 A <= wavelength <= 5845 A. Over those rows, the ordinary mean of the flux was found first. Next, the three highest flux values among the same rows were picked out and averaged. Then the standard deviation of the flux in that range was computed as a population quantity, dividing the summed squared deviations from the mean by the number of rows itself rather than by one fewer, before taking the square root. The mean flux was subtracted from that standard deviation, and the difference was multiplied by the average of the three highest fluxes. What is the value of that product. -312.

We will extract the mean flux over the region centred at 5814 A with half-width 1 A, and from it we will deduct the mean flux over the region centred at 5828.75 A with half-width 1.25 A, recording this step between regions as -1.1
